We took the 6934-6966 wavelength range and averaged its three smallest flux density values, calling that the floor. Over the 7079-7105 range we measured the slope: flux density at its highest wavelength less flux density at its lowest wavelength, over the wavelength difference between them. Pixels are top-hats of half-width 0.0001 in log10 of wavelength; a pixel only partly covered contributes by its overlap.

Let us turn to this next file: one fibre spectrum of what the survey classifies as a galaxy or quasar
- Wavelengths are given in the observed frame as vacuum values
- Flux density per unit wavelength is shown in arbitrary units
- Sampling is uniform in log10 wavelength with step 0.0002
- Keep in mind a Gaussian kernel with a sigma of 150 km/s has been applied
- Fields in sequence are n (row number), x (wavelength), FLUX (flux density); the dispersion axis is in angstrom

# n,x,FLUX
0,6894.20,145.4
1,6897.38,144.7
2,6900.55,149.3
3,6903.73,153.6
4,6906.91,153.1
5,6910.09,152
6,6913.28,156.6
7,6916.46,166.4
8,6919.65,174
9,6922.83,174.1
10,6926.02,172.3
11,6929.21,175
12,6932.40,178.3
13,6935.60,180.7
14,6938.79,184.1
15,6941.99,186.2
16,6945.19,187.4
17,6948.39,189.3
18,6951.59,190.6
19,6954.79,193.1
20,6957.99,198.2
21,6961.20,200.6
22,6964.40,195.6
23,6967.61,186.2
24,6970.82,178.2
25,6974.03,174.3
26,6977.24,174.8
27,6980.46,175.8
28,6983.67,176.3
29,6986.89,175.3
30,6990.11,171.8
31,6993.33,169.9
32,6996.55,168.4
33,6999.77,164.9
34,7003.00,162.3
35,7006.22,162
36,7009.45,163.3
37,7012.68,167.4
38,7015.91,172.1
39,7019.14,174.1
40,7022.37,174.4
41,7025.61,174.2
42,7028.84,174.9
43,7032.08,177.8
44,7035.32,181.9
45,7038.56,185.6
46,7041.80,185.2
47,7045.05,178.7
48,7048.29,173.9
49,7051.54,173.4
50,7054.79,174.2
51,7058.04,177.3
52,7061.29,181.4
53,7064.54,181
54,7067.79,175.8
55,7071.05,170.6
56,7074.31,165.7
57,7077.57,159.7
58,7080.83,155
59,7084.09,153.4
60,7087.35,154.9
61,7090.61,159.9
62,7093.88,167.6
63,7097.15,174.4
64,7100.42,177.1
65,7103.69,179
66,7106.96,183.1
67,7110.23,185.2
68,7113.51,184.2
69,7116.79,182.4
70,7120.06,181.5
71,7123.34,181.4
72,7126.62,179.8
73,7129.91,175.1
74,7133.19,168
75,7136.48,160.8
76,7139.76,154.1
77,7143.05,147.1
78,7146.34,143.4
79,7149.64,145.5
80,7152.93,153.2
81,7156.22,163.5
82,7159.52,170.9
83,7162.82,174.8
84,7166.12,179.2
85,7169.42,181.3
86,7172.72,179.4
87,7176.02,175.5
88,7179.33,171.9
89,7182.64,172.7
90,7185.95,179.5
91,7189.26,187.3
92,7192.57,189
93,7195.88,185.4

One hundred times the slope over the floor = 0.6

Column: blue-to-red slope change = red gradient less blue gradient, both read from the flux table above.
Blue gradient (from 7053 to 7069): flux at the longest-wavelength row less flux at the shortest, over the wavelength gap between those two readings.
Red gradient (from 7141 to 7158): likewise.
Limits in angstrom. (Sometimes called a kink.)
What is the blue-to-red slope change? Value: 1.1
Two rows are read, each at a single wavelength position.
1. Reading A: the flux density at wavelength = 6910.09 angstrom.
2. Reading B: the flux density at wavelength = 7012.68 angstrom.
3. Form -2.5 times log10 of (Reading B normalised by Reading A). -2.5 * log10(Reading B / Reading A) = -0.10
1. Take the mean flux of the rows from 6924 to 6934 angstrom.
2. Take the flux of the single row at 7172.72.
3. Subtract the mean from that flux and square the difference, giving 18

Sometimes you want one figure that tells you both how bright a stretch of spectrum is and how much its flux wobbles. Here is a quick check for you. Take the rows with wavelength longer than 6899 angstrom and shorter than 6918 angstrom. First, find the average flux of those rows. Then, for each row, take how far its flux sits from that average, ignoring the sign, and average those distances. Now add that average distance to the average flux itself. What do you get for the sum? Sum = 159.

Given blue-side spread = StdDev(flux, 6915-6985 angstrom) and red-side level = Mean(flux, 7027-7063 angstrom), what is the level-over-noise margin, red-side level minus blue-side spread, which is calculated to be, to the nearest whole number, 169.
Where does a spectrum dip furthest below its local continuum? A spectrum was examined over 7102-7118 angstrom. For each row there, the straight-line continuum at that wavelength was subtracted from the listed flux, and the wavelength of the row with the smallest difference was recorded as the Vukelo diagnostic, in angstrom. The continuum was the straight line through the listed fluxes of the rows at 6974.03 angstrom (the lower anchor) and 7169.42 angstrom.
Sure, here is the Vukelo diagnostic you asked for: 7103.69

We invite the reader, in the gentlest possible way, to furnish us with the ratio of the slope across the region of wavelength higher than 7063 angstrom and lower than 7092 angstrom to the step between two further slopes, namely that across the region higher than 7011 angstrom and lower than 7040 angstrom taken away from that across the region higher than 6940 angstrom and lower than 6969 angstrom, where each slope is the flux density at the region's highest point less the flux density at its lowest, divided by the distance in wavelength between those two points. 1.2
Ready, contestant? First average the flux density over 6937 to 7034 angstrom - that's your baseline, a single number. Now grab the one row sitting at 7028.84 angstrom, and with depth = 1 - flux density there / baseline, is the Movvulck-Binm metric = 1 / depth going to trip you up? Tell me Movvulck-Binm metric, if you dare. 55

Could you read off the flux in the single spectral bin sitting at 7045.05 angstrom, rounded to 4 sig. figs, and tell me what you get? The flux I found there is 178.7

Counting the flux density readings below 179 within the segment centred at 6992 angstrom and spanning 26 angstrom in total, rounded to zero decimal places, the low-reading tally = 8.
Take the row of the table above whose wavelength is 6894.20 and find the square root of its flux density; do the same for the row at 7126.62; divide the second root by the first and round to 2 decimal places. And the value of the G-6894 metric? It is 1.11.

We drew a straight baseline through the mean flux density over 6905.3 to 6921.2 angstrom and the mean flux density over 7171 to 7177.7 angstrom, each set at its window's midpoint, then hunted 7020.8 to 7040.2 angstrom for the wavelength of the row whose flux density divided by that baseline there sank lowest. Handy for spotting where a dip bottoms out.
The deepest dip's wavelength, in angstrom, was 7025.61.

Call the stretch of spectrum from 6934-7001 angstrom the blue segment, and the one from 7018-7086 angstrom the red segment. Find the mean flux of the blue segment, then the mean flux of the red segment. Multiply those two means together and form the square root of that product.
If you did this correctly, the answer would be 177.8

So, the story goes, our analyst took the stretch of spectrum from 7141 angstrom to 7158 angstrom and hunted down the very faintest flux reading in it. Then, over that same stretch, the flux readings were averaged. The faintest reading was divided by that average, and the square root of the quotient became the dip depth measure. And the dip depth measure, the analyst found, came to 0.98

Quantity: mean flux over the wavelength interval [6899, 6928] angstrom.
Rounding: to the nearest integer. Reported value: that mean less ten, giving 151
